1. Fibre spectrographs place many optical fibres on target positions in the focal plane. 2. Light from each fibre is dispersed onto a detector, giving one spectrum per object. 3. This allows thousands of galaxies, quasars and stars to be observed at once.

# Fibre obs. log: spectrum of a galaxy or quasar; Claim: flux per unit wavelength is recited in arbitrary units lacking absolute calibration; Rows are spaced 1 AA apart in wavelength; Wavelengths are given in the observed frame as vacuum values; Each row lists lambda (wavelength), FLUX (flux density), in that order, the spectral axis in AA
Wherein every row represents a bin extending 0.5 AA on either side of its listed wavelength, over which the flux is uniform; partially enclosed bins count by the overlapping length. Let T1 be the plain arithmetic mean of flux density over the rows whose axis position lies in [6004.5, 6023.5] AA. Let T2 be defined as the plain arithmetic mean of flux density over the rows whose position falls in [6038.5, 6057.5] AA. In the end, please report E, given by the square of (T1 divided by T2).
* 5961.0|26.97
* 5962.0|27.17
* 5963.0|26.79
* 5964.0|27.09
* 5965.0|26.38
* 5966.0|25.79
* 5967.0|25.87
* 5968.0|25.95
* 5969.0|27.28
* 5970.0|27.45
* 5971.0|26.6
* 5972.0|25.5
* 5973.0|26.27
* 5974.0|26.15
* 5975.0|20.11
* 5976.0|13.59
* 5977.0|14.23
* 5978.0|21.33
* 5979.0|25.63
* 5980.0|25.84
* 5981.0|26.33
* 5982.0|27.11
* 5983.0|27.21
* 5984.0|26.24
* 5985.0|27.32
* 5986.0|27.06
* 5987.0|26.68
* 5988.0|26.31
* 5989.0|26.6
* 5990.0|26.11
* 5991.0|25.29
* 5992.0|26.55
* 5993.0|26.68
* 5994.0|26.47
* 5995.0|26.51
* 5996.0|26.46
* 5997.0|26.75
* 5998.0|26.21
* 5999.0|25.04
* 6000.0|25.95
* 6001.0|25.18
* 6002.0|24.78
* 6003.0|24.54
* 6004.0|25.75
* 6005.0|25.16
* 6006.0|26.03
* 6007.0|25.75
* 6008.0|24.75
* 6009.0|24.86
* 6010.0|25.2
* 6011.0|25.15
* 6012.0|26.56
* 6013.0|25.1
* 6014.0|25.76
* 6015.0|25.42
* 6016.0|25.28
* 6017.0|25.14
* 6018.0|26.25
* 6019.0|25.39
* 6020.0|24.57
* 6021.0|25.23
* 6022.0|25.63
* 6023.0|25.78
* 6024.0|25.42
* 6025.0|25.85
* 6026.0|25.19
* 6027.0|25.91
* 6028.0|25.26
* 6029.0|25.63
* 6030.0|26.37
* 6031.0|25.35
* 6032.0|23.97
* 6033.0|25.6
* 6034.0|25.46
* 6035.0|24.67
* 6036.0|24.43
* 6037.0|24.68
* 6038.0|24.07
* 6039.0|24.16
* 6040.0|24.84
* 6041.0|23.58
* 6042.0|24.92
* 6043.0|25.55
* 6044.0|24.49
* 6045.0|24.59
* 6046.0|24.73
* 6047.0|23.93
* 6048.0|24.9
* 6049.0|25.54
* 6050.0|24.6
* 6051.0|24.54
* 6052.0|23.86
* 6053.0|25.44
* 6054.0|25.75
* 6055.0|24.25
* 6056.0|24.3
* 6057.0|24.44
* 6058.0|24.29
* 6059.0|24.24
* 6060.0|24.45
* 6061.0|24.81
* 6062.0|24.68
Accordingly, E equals 1.06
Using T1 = 25.4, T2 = 24.7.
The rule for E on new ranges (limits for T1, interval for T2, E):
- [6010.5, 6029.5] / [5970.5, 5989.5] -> 1.08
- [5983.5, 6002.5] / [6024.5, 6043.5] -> 1.10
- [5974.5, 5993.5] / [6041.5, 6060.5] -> 0.99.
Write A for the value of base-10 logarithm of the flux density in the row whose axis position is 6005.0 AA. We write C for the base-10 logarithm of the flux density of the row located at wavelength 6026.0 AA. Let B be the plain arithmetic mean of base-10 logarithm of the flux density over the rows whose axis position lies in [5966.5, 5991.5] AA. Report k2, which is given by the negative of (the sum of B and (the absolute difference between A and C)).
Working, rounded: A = 1.40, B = 1.39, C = 1.40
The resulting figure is -1.39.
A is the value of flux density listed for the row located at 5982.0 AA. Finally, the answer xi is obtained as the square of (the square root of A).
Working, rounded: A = 27.11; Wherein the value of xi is 27.1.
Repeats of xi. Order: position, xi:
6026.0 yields 25.2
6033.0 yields 25.6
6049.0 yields 25.5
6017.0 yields 25.1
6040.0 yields 24.8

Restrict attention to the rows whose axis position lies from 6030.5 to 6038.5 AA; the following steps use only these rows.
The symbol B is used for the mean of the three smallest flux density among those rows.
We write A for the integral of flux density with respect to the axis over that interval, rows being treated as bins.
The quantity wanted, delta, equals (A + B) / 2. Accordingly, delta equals 111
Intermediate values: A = 198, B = 24.2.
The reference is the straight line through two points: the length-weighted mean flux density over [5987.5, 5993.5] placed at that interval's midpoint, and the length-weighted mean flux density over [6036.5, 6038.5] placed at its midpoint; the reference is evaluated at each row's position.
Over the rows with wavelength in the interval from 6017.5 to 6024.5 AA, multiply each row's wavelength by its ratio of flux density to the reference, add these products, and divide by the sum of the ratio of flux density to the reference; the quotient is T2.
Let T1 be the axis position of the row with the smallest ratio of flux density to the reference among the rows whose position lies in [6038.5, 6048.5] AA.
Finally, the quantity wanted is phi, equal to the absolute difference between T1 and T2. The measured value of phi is 20.0 AA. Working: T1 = 6041.0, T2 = 6021.0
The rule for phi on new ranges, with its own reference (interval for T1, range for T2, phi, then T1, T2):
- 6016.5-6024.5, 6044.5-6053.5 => 29.0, 6020.0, 6049.0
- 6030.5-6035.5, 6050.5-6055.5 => 21.0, 6032.0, 6053.0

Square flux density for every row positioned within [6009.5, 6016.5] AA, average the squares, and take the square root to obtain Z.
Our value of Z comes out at 25.5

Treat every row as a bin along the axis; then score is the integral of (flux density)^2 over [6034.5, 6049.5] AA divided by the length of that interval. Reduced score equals 606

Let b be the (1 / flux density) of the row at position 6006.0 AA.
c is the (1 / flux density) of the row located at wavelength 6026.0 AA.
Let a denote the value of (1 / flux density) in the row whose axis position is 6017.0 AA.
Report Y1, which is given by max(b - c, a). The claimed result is 0.0398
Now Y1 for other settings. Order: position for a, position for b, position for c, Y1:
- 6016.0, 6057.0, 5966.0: 0.0396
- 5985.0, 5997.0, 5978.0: 0.0366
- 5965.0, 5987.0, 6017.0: 0.0379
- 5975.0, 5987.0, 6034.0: 0.0497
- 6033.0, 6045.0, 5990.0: 0.0391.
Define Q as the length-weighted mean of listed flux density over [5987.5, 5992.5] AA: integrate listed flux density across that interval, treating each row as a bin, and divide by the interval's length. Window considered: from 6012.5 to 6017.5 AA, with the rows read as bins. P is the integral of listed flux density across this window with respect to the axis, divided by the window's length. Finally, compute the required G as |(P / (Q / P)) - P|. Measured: 0.8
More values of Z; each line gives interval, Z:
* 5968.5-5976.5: 24.5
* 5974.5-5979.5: 19.5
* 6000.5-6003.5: 24.8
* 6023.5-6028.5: 25.5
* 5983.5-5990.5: 26.6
